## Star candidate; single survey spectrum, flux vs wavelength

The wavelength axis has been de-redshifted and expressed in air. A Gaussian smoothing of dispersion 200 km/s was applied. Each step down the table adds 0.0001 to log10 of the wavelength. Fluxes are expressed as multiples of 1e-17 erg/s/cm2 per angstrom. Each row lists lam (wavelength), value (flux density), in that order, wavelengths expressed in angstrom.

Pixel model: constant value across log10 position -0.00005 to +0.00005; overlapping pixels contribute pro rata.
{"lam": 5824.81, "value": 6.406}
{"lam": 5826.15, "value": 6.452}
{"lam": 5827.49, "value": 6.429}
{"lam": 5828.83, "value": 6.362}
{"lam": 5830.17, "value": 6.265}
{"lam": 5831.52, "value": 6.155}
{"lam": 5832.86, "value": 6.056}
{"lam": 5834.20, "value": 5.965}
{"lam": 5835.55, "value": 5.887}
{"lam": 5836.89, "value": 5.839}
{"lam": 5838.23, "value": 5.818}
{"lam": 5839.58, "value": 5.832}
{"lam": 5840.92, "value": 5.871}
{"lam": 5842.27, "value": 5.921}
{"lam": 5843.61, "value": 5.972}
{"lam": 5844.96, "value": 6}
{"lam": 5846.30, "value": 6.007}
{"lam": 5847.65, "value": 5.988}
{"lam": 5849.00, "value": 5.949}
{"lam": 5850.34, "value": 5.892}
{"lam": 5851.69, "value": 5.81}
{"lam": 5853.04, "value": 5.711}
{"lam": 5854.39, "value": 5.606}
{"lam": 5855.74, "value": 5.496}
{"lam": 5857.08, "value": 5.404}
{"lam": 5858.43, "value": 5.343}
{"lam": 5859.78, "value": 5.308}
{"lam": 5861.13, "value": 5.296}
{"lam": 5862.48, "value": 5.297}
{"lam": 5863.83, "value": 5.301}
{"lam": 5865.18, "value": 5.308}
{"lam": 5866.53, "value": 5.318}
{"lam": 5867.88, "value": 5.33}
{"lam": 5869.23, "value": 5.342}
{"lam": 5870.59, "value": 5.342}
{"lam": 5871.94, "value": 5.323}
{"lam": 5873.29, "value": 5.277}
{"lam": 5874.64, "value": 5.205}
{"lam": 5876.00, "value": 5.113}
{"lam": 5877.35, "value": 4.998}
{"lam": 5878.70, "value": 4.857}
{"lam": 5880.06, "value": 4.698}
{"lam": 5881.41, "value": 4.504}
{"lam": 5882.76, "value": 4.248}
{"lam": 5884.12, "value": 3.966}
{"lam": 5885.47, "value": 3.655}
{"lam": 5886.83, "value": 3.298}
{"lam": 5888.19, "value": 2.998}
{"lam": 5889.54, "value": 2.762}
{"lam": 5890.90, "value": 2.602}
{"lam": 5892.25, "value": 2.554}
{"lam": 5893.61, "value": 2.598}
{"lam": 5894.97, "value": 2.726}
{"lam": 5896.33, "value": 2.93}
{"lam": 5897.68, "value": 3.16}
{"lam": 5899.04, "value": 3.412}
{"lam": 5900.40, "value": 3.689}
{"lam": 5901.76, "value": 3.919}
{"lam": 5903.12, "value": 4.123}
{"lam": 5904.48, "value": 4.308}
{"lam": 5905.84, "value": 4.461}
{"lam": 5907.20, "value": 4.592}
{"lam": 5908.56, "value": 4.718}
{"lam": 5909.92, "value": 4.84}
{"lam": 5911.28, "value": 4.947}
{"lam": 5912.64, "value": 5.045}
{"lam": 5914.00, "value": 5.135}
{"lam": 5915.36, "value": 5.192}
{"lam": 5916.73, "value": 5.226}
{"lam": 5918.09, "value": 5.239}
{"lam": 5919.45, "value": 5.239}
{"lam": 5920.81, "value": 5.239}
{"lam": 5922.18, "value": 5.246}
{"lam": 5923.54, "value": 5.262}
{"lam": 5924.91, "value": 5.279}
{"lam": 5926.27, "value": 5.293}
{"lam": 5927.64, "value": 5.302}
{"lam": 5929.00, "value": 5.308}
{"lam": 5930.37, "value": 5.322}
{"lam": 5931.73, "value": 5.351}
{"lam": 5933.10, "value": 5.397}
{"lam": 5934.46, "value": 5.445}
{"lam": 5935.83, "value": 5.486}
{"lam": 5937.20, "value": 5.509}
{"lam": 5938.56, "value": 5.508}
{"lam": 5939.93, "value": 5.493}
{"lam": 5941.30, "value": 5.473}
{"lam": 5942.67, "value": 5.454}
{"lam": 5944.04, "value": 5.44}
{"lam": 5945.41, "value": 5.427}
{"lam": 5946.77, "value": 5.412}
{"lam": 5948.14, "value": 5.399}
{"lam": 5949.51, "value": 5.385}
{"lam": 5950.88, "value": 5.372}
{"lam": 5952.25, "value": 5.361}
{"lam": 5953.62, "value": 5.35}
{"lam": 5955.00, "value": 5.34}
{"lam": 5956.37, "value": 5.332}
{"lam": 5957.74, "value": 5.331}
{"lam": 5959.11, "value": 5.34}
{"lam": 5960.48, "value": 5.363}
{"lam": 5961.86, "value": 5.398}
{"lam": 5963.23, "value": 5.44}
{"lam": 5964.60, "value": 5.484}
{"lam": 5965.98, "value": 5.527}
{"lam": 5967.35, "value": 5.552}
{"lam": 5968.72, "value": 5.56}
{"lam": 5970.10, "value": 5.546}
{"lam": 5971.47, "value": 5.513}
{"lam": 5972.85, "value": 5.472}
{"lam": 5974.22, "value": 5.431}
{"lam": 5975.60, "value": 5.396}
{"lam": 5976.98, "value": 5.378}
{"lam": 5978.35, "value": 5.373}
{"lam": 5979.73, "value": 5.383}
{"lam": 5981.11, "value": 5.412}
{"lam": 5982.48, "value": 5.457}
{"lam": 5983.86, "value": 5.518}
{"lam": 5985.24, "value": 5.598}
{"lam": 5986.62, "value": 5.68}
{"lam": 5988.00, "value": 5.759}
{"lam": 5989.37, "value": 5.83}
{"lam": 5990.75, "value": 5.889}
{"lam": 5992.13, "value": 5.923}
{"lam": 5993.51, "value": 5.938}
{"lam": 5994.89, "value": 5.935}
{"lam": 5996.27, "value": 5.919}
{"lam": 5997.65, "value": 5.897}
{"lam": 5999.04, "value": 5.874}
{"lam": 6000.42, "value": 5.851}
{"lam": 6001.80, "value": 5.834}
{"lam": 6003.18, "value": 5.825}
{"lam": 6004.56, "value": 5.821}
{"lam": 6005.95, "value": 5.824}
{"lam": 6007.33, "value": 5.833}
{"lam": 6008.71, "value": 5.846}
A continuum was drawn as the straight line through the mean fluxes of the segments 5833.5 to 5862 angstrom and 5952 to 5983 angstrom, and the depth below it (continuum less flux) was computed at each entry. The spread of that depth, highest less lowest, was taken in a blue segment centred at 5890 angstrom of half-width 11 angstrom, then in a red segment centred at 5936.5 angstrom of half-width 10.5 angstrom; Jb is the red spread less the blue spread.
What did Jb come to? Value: -1.9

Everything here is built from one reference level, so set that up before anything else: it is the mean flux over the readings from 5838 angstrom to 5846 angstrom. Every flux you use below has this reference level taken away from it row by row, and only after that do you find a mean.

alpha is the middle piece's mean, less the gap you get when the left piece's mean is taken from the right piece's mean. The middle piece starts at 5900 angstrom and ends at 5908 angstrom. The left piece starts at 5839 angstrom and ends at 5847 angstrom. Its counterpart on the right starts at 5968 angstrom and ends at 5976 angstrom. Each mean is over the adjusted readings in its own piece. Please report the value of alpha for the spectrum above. -1.3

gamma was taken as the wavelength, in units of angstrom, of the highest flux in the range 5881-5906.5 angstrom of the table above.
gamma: 5881.41 angstrom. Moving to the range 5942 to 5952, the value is 5942.67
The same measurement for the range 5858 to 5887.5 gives 5858.43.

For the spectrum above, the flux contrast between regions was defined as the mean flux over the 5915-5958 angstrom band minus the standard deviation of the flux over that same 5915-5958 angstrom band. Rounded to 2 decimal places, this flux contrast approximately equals 5.27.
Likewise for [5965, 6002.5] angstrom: 5.44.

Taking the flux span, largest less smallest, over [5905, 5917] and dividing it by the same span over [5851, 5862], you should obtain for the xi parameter 1.5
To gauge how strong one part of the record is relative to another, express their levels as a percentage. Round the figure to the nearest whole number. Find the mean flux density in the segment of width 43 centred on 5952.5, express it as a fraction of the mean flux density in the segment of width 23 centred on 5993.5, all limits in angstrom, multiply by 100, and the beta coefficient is 94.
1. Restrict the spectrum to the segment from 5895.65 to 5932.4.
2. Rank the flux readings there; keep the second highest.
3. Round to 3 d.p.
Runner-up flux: 5.322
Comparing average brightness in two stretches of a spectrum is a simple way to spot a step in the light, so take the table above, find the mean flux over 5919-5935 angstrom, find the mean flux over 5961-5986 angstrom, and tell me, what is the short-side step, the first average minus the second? -0.16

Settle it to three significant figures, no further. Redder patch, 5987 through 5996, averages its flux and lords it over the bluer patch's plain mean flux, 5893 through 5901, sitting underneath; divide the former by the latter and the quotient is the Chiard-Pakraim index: 1.91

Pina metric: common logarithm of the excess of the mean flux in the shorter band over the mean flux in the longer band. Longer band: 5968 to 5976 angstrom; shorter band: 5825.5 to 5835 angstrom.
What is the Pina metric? -0.1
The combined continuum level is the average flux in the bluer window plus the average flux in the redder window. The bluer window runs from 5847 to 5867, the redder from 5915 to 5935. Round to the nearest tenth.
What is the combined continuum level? 10.8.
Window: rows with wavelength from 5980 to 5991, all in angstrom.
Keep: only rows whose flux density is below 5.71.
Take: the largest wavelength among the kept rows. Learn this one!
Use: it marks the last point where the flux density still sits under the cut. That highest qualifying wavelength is 5986.62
